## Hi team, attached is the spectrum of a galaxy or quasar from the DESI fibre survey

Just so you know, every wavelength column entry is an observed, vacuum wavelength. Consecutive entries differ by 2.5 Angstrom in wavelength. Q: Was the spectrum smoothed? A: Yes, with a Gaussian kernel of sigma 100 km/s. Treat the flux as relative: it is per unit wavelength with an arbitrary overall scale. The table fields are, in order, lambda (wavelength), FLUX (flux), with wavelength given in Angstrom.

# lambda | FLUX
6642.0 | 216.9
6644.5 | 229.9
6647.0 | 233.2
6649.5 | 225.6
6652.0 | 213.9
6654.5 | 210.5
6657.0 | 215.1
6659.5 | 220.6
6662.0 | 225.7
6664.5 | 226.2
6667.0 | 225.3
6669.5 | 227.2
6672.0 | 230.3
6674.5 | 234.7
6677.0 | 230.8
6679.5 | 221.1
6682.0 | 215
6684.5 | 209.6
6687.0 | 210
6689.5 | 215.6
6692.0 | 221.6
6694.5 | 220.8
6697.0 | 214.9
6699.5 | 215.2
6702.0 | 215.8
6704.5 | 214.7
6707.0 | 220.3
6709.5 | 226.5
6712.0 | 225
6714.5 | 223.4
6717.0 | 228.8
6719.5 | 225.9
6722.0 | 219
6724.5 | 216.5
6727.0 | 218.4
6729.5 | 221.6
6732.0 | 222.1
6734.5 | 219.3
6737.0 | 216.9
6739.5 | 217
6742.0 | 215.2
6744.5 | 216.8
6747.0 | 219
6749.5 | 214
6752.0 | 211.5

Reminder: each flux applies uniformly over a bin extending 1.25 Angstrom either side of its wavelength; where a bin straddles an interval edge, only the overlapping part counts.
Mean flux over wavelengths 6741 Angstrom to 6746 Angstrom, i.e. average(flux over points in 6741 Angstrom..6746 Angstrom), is 216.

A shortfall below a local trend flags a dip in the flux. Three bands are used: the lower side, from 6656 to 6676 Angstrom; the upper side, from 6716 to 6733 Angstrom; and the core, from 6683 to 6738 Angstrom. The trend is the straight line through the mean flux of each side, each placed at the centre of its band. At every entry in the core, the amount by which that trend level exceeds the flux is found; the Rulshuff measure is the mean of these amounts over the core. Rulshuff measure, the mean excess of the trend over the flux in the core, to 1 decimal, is 3.5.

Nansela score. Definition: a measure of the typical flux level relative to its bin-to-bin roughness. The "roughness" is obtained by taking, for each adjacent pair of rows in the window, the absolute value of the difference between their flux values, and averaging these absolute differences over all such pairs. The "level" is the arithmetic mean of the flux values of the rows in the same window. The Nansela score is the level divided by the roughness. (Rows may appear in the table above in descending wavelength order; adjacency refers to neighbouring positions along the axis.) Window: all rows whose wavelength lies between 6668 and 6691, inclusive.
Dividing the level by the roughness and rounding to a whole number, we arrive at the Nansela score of 46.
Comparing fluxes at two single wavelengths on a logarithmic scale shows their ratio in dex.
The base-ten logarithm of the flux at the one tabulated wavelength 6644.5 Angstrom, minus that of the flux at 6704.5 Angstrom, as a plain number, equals 0.03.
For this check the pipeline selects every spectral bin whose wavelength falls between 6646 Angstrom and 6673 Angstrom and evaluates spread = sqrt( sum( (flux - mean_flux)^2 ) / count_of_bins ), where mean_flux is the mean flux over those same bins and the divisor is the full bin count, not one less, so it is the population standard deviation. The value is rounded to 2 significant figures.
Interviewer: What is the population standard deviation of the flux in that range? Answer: 6.8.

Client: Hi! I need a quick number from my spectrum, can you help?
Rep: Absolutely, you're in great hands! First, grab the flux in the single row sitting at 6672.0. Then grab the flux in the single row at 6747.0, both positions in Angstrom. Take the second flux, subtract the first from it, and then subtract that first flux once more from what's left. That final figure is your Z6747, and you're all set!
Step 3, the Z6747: -242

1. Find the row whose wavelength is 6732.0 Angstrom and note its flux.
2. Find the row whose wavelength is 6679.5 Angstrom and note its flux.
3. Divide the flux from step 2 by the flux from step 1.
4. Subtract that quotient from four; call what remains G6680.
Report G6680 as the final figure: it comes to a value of 3.00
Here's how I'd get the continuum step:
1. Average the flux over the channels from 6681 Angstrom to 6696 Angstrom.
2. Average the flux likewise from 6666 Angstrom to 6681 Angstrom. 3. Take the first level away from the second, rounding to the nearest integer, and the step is 13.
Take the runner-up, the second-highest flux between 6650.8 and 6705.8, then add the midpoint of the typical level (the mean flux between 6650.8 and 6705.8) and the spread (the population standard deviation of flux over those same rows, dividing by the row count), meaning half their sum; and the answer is 344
